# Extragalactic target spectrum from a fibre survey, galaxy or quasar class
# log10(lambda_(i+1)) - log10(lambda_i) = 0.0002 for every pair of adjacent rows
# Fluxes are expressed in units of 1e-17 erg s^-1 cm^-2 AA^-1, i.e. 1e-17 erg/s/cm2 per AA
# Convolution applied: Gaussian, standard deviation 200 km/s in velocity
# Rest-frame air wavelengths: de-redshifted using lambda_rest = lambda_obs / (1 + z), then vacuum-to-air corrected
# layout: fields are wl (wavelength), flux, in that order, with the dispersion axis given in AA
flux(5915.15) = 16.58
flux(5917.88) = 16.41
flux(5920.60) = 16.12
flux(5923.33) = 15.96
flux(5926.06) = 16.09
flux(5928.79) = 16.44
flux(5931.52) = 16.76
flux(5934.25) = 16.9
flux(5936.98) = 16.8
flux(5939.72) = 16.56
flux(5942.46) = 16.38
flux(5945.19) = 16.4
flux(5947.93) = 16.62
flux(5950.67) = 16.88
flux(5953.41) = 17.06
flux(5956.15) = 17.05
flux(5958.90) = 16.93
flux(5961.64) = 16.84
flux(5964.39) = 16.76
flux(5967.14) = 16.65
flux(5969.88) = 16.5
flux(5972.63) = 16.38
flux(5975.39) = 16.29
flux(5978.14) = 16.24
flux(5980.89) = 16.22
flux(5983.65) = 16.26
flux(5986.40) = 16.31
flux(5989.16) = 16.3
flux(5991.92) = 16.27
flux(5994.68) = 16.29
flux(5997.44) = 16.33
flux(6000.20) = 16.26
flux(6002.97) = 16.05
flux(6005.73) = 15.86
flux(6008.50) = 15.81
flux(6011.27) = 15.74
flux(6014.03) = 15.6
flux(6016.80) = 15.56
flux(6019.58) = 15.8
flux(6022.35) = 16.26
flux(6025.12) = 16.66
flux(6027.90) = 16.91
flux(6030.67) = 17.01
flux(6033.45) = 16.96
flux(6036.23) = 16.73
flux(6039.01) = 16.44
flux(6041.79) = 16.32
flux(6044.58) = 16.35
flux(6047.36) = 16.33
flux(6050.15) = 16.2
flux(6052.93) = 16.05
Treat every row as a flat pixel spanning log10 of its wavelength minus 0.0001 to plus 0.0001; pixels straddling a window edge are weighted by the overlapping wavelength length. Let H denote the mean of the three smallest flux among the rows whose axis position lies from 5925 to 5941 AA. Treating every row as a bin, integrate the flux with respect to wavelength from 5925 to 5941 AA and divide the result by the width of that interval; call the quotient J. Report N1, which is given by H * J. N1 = 272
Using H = 16.4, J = 16.6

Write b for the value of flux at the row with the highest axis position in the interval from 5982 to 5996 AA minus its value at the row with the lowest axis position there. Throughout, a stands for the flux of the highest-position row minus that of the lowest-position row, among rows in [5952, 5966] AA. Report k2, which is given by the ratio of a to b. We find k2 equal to -10.0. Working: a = -0.30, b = 0.0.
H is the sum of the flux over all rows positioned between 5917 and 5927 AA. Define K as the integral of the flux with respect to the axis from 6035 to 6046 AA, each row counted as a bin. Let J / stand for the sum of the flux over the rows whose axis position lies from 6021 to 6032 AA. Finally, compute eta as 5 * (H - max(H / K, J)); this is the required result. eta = -11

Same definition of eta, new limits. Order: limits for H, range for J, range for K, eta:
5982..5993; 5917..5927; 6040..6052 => 3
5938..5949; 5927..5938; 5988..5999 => -5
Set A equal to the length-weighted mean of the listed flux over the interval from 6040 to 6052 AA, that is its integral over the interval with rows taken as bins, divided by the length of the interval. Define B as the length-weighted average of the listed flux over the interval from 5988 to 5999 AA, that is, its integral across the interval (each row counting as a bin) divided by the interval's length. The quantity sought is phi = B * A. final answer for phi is 265.7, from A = 16.3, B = 16.3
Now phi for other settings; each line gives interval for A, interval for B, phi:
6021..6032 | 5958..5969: 280.7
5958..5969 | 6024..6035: 283.5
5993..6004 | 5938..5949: 267.7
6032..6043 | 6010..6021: 260.6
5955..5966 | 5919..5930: 272.6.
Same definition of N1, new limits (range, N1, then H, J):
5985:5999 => 266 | 16.3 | 16.3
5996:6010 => 255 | 15.9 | 16.1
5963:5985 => 266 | 16.2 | 16.4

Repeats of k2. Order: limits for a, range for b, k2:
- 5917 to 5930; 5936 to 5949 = -0.2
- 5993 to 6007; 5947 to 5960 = -1.4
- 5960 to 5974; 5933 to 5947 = 0.9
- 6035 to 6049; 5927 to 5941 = -3.3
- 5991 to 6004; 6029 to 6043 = 0.3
